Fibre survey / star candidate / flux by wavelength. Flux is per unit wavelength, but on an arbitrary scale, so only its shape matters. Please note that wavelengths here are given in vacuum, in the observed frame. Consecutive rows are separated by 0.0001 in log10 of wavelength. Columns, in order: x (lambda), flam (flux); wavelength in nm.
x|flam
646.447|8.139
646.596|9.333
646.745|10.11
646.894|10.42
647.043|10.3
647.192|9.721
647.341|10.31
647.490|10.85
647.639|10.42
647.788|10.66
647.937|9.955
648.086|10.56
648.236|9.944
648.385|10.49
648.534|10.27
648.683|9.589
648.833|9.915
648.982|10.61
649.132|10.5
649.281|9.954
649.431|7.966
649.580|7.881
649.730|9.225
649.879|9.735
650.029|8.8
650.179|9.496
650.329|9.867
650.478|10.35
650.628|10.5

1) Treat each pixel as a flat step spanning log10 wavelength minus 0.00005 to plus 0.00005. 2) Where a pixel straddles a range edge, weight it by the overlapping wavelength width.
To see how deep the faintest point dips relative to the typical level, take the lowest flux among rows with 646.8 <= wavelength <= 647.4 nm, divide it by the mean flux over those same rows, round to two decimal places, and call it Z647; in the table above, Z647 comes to 0.95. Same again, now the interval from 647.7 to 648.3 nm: 0.97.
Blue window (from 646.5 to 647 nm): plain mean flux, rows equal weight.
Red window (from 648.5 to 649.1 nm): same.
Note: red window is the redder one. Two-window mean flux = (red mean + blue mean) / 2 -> 10.0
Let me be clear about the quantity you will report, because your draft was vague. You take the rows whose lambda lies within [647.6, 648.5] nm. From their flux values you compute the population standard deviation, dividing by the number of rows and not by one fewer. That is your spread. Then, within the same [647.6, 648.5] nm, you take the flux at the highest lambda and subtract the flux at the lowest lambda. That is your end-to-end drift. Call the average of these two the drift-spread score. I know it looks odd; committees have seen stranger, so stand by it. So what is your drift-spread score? 0.18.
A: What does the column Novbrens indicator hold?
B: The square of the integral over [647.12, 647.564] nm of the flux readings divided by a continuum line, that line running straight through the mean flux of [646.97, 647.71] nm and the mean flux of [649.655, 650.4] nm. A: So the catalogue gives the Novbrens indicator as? 0.20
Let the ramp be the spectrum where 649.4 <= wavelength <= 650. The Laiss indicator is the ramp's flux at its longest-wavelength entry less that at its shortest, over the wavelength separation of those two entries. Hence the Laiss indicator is 4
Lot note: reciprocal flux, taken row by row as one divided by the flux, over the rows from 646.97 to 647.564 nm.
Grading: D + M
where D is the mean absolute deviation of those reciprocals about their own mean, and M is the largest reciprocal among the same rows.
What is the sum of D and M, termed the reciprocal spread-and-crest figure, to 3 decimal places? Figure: 0.106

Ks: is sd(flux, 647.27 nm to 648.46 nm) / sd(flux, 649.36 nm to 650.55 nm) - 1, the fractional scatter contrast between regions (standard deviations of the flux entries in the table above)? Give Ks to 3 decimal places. -0.640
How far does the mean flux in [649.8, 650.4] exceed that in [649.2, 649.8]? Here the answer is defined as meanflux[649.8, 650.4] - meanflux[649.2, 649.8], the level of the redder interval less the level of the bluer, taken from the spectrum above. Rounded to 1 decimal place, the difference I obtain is 0.7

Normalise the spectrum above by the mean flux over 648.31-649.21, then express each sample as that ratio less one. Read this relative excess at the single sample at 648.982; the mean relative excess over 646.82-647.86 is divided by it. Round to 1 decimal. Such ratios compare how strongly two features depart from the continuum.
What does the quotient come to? 0.4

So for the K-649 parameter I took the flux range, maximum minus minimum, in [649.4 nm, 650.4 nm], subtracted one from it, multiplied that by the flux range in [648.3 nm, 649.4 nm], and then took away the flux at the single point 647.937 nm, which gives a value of -8.95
